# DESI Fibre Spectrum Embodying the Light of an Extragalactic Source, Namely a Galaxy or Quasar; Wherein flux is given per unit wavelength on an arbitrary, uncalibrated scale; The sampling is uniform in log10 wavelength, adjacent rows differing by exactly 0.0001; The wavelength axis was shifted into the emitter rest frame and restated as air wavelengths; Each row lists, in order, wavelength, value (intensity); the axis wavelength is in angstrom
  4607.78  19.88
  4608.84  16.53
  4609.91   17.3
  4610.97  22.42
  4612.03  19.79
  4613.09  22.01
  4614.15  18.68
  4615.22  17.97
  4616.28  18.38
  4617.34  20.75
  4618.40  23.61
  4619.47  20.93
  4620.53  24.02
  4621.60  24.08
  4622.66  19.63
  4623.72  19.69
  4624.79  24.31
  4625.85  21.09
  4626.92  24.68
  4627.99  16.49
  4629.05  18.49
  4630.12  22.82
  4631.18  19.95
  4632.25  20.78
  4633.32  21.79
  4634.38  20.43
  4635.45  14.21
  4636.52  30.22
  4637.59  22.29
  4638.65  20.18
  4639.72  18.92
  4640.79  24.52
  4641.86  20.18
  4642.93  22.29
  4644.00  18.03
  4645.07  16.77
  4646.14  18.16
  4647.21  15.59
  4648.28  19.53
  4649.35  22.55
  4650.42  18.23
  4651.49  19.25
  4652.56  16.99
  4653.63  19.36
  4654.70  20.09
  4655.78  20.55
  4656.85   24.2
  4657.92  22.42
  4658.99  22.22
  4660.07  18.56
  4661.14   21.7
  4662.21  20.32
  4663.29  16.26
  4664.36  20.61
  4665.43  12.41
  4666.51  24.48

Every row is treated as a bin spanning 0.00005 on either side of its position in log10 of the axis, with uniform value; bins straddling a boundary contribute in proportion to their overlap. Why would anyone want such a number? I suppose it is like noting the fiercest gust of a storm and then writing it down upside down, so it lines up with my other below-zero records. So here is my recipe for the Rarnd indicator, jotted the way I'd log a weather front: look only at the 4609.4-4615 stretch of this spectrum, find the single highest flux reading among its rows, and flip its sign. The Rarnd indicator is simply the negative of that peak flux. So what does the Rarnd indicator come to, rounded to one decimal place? -22.4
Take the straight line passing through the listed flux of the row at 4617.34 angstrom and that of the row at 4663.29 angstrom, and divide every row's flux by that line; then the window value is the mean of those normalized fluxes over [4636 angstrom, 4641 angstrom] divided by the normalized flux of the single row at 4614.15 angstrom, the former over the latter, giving 1.4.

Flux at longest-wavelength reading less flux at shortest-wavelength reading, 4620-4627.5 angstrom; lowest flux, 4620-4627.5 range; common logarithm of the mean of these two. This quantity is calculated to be 1.01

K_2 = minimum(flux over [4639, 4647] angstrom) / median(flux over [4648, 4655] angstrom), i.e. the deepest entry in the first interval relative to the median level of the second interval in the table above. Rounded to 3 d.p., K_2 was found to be 0.866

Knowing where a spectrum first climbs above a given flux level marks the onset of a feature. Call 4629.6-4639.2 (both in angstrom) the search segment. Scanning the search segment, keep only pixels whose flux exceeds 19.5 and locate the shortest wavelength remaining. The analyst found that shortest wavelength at 4630.12 angstrom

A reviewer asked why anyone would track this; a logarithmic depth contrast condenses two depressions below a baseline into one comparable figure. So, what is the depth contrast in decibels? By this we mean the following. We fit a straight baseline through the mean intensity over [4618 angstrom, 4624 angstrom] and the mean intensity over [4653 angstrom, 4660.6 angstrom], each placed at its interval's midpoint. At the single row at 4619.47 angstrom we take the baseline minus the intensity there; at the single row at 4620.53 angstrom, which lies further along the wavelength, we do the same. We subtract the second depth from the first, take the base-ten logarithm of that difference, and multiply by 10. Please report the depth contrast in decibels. 4.9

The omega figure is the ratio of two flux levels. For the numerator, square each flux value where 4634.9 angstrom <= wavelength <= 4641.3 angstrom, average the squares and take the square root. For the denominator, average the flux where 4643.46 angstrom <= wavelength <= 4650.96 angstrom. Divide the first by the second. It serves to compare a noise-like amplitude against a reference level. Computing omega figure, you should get 1.21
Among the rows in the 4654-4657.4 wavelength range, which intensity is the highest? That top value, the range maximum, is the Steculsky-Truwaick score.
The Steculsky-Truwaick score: 24.2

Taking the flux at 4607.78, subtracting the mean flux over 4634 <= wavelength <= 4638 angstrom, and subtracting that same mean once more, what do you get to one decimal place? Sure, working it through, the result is -23.7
